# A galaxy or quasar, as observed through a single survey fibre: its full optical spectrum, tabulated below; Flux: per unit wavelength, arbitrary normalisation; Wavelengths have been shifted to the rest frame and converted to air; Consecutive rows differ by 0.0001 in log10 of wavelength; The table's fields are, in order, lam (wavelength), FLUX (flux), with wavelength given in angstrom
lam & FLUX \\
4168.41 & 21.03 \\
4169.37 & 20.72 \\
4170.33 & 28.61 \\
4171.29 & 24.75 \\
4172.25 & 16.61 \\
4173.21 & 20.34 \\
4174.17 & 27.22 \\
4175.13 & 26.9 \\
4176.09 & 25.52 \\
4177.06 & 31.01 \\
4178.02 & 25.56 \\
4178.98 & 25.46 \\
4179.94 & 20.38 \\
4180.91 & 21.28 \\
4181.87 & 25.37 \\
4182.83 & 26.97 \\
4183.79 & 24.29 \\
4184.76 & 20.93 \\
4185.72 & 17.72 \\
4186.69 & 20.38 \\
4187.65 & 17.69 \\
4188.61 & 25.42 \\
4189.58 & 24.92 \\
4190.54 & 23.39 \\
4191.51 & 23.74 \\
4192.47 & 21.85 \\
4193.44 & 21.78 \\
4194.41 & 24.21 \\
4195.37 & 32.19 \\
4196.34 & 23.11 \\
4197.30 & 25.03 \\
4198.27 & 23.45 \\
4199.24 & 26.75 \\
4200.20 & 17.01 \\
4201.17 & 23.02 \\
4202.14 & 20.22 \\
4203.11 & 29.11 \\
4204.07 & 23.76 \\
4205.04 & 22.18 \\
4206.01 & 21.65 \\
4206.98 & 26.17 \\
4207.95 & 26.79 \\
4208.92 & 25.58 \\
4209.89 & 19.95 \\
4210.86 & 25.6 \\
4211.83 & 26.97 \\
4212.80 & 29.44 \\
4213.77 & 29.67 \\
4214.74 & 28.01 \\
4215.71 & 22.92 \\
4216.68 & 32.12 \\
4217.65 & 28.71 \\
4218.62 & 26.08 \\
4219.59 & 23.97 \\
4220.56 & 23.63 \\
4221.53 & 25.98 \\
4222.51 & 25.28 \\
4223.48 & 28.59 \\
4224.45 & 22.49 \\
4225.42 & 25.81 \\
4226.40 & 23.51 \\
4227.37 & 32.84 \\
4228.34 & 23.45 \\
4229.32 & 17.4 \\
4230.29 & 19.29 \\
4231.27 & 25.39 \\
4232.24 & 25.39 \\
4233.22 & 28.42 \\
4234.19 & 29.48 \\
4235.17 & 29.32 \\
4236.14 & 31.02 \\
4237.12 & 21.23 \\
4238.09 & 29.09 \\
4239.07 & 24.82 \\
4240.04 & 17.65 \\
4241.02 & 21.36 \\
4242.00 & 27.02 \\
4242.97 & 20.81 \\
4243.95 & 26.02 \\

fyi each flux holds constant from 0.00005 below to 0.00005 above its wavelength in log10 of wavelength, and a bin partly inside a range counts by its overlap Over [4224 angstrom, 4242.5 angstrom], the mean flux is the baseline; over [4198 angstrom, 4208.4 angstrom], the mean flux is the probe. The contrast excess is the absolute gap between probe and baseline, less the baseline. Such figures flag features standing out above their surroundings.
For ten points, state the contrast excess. -23.6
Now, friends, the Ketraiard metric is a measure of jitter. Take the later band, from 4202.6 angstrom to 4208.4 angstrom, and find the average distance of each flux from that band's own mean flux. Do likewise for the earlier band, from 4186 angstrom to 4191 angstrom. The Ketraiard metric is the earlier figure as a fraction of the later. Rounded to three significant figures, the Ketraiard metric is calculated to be 1.10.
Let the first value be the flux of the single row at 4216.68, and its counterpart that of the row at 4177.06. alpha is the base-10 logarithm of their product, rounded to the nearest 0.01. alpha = 3.00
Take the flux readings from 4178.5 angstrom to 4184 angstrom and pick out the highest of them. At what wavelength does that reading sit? 4182.83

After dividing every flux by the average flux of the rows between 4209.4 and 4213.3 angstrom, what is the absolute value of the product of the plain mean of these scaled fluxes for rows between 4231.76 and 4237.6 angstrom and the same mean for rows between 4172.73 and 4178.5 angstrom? 1.10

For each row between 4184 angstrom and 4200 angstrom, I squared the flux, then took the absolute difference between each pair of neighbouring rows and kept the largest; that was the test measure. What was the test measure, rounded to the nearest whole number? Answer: 502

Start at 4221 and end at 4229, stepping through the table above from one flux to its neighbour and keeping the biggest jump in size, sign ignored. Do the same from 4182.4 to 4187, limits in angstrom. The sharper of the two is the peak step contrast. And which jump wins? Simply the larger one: 9.39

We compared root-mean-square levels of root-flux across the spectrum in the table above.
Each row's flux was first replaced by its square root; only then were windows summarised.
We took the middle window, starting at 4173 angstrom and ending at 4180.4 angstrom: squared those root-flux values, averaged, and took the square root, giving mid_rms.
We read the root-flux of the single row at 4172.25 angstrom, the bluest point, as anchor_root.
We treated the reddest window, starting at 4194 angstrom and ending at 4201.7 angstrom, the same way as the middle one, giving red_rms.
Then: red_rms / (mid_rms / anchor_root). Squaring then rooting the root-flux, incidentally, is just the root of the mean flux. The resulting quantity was 4.0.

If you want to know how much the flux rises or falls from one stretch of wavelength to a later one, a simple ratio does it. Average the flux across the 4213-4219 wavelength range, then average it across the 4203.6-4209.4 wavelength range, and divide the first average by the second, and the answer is 1.15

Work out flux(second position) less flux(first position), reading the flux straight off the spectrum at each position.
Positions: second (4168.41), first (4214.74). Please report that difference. -7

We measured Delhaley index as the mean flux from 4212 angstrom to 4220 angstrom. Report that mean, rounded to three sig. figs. 27.6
